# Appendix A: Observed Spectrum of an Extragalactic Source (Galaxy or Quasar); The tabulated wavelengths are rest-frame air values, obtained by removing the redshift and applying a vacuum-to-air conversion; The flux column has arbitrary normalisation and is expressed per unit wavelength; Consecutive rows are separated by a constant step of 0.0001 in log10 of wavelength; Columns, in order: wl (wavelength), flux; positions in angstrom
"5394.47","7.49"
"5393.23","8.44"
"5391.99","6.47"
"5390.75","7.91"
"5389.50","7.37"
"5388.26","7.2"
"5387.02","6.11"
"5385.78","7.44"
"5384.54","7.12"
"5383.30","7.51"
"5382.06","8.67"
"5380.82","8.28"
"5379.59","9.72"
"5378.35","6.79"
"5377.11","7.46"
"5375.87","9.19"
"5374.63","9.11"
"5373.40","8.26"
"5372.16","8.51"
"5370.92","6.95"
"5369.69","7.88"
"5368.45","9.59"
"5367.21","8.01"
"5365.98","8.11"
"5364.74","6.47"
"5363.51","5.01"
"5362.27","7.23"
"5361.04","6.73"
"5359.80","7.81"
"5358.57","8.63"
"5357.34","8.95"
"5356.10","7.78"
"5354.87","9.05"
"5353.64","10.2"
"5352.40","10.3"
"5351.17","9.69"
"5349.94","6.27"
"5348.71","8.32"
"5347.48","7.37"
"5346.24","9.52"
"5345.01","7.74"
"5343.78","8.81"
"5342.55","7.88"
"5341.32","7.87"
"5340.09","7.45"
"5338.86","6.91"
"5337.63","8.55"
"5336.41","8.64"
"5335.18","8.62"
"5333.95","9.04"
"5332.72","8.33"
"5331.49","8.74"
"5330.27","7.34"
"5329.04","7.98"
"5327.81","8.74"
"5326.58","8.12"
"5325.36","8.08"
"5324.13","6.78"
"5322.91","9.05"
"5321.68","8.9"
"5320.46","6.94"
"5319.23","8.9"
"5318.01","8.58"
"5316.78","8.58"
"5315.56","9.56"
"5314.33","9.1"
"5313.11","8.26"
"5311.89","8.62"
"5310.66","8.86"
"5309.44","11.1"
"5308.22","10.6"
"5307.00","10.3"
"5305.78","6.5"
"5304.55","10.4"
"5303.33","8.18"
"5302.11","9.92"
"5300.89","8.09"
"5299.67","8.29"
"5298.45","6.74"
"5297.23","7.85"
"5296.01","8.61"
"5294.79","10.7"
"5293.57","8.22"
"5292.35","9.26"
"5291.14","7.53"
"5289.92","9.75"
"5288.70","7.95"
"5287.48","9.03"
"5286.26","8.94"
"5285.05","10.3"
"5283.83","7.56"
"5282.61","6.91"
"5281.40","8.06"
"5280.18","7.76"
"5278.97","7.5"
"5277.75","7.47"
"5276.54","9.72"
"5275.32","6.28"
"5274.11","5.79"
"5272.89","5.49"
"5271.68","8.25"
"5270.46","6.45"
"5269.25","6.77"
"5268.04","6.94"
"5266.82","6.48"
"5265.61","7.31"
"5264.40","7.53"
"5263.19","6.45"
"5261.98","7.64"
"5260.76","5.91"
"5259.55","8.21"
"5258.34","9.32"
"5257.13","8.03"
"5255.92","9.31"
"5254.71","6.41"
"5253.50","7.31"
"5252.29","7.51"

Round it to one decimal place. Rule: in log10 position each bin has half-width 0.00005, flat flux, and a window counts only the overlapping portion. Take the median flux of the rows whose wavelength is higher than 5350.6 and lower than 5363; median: 8.8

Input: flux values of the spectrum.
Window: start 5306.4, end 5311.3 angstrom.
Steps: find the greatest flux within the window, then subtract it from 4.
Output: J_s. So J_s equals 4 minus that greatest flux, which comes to -7.10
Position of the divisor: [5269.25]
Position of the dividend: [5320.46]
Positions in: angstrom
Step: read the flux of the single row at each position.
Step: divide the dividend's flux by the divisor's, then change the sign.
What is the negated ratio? -1.03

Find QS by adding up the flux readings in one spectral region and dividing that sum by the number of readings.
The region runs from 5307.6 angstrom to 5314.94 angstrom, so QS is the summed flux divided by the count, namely 9.4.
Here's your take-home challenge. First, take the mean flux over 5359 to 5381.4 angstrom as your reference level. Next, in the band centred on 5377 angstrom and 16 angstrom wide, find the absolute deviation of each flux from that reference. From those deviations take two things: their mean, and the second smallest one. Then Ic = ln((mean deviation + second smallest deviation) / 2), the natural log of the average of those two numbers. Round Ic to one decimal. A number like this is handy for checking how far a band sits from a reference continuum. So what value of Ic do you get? -0.6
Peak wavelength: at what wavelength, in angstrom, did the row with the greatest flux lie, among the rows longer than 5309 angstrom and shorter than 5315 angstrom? 5309.44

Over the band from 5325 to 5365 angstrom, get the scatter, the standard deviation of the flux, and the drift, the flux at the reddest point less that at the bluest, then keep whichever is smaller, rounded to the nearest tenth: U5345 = -1.6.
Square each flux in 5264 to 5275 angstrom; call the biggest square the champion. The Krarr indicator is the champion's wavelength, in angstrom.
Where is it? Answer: 5271.68 angstrom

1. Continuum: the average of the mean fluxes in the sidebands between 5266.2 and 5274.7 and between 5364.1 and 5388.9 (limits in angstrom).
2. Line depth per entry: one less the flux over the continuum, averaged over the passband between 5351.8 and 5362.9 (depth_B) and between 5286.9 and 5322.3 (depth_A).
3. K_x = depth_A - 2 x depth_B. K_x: 0.13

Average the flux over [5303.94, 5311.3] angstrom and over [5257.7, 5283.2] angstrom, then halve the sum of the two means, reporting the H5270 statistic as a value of 8.4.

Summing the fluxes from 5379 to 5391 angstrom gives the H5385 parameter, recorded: 77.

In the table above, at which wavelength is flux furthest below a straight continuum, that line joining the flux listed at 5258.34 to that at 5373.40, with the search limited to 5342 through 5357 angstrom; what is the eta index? 5349.94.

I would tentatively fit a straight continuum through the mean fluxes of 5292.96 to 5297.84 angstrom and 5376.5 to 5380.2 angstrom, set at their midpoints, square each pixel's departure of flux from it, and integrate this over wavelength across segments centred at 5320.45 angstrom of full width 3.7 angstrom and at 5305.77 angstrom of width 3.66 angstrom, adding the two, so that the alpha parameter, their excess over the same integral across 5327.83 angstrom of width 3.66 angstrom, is 15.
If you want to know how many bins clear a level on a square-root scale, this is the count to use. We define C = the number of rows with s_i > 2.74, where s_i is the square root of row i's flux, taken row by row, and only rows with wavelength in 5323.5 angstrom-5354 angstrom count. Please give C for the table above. 19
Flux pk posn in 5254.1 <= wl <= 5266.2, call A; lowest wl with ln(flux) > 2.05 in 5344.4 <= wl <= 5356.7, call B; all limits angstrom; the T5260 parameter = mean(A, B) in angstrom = 5302.3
